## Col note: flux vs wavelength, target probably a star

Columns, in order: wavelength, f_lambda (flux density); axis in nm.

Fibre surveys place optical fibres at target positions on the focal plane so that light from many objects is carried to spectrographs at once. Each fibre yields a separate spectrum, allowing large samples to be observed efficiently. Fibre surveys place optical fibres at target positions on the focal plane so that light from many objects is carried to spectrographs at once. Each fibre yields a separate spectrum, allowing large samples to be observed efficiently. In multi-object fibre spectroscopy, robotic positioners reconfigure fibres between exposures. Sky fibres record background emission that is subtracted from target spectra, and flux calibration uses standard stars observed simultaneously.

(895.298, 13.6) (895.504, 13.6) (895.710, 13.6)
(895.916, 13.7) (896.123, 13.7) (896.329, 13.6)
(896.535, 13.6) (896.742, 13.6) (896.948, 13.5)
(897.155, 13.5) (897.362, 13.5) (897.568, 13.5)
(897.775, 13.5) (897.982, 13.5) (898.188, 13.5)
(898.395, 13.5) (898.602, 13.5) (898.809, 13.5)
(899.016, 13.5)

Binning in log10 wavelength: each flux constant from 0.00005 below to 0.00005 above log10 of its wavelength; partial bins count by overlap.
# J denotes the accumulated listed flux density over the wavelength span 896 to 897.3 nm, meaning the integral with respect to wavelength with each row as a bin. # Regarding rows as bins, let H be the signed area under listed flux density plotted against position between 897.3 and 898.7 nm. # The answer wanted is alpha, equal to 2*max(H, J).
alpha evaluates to 38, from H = 19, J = 17.6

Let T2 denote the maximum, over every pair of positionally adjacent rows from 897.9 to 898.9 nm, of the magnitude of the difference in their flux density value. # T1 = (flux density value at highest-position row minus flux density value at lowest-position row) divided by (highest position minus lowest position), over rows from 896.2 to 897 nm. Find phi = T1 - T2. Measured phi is -0.16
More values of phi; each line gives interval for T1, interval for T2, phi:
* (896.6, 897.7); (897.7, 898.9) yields -0.12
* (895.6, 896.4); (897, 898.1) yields 0.00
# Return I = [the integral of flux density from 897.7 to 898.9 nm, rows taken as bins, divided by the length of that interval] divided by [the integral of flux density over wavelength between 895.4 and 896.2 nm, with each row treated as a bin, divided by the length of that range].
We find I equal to 0.99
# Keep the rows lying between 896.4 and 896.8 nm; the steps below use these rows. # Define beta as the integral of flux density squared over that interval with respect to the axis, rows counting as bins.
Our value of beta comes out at 74.0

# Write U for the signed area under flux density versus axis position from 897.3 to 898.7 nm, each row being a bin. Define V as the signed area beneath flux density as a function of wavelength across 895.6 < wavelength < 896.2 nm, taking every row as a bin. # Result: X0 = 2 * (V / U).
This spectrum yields 0.9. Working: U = 19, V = 8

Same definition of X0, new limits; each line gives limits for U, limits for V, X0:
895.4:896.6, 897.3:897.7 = 0.7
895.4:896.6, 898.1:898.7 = 1.0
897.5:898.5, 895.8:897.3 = 3.0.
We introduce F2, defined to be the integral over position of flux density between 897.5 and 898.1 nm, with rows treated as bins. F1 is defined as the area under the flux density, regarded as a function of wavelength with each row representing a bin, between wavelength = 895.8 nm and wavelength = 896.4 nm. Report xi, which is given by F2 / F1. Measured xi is 0.99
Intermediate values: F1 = 8.20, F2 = 8.10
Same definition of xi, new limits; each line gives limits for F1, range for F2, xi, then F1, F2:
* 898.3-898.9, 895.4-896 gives 1.01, 8.10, 8.19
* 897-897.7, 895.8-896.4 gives 0.87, 9.44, 8.20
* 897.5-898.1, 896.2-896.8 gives 1.01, 8.10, 8.17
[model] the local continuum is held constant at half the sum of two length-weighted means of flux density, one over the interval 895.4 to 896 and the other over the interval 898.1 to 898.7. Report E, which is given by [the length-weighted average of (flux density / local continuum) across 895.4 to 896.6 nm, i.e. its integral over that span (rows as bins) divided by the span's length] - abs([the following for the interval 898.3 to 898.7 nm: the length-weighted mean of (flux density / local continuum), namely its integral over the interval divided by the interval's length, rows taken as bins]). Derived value 0.011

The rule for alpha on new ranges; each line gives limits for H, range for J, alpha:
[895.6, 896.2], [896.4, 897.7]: 35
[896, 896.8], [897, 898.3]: 35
